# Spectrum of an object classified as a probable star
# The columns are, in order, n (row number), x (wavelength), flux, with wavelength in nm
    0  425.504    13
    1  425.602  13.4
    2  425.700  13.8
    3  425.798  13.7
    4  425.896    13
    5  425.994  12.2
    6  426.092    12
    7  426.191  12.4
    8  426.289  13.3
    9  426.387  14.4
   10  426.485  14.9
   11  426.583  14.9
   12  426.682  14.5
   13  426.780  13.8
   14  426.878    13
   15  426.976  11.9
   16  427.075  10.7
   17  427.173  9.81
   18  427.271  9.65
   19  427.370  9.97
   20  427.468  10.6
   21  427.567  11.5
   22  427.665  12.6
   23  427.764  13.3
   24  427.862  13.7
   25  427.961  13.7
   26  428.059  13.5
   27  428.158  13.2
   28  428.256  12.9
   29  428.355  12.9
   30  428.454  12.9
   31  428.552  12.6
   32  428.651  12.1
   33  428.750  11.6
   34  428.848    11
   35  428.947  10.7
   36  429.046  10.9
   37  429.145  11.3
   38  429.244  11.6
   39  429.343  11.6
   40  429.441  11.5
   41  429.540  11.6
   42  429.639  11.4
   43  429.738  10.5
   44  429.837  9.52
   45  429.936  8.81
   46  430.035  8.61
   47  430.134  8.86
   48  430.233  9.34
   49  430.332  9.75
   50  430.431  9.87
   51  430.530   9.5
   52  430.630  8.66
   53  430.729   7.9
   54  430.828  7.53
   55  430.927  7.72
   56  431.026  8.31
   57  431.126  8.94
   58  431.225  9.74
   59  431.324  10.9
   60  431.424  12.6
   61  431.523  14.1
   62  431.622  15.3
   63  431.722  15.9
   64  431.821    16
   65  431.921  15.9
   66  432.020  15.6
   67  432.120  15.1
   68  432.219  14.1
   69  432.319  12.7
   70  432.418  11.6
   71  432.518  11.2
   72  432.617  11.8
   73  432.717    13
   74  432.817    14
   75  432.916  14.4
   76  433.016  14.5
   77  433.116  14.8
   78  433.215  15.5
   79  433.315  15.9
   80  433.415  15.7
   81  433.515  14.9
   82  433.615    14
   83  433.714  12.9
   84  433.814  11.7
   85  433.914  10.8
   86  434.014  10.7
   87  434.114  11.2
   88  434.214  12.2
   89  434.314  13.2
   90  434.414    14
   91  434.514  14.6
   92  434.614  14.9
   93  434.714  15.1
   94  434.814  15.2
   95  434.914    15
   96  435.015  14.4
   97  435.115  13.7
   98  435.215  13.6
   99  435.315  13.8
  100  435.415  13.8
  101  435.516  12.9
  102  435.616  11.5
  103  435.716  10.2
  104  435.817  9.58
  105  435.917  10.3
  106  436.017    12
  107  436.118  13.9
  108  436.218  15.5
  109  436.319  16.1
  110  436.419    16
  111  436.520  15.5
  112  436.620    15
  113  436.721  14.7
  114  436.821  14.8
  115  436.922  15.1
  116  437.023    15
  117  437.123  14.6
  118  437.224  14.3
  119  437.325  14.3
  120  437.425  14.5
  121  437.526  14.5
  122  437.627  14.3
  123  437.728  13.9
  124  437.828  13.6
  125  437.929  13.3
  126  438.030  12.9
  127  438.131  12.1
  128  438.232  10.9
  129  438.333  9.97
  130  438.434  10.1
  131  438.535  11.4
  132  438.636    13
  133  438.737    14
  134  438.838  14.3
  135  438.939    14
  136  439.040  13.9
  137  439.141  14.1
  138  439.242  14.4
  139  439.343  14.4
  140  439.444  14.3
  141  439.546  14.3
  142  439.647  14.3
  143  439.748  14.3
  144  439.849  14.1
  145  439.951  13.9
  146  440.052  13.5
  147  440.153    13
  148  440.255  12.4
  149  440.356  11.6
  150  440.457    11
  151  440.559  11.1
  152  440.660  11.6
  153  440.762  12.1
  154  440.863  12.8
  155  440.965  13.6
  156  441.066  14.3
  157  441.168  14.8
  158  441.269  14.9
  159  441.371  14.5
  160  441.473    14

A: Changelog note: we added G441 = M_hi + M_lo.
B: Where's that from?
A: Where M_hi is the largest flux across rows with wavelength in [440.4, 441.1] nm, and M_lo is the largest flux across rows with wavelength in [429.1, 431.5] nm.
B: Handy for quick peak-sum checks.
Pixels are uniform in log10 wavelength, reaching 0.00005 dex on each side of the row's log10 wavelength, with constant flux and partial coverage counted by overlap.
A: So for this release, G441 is 26.9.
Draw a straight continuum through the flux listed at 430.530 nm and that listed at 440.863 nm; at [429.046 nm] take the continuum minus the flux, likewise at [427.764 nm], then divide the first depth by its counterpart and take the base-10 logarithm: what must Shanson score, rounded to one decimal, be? -0.4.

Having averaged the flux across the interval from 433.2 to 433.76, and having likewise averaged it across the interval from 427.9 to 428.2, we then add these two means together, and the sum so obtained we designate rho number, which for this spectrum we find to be 28.3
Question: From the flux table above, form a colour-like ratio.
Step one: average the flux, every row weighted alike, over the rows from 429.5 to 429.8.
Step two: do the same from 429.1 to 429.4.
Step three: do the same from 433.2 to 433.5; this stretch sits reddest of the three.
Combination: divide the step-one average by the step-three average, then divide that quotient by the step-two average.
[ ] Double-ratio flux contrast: 0.062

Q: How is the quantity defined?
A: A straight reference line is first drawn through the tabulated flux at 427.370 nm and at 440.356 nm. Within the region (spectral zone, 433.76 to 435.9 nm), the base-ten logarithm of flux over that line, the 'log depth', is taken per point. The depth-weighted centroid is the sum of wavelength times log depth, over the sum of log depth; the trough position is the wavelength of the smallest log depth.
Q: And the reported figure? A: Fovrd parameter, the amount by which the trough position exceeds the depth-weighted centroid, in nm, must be 1.04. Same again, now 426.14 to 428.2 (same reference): 0.19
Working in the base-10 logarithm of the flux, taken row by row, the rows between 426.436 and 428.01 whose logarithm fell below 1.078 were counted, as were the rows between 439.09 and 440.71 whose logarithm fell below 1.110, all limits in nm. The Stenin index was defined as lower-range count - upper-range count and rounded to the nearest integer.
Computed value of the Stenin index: 2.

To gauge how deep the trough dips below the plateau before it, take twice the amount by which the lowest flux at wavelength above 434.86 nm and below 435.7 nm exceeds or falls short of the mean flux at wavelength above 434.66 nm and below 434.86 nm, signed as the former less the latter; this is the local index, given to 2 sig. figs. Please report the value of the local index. -7.3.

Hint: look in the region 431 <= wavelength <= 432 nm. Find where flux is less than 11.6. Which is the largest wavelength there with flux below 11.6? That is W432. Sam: 431.324 nm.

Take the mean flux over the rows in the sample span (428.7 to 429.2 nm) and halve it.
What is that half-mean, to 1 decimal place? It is 5.5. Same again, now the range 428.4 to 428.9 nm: 6.0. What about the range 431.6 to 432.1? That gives 7.9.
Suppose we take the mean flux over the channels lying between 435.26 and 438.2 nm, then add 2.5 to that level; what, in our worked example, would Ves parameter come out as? 16.2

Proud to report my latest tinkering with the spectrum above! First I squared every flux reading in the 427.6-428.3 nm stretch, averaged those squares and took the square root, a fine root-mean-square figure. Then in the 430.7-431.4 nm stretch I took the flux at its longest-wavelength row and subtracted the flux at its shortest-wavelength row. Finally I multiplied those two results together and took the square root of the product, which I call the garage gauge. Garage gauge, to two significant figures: 6.3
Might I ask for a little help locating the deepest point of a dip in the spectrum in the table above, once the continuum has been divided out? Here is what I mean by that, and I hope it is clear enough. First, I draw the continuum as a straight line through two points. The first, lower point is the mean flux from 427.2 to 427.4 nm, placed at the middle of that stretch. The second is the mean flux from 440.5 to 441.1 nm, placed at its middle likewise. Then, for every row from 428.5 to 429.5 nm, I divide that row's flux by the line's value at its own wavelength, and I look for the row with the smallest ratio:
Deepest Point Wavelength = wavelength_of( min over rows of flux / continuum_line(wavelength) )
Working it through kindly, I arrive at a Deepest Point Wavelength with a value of 428.947 nm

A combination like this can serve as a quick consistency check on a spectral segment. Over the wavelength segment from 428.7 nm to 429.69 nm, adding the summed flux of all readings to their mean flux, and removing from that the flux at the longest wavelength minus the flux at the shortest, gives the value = 125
